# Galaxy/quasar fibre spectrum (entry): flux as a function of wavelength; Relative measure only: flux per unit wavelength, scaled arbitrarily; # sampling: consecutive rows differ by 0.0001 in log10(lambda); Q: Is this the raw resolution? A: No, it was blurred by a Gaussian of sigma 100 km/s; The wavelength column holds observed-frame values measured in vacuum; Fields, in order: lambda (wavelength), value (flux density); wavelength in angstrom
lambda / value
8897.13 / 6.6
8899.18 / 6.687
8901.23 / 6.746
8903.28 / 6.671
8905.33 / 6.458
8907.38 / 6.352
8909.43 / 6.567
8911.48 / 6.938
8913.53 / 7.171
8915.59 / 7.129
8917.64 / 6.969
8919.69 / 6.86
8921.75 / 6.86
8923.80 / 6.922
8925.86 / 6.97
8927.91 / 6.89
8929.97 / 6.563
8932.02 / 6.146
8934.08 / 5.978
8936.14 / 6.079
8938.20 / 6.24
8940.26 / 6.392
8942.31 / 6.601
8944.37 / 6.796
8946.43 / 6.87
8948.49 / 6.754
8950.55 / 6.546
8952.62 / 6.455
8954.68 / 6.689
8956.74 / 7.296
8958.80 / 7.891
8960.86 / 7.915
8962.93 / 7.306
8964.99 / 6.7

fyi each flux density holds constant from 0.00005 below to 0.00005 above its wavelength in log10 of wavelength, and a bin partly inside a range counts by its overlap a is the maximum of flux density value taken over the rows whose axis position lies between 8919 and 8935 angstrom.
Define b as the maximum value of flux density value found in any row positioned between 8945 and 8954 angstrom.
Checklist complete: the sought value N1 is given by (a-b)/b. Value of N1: 0.01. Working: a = 6.97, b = 6.87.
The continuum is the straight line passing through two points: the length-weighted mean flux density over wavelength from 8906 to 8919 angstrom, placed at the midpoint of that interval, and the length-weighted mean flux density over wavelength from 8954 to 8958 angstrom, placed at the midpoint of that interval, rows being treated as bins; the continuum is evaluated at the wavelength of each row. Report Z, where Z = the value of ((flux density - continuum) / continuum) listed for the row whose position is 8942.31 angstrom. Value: -0.06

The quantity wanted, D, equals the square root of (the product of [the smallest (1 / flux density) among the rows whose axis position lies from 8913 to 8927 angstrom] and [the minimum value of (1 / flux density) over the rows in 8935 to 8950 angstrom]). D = 0.142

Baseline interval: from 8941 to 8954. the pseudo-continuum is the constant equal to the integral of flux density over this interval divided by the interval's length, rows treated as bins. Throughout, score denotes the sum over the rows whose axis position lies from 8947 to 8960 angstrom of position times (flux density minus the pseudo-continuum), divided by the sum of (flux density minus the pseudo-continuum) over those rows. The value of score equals 8958.8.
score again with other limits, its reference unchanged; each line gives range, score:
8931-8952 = 8934.5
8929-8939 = 8934.7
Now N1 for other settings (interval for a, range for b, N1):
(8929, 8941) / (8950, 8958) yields -0.10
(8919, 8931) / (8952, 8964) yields -0.12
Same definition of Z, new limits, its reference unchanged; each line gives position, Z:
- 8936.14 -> -0.13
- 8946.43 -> -0.02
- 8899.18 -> -0.01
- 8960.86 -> 0.11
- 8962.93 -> 0.03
